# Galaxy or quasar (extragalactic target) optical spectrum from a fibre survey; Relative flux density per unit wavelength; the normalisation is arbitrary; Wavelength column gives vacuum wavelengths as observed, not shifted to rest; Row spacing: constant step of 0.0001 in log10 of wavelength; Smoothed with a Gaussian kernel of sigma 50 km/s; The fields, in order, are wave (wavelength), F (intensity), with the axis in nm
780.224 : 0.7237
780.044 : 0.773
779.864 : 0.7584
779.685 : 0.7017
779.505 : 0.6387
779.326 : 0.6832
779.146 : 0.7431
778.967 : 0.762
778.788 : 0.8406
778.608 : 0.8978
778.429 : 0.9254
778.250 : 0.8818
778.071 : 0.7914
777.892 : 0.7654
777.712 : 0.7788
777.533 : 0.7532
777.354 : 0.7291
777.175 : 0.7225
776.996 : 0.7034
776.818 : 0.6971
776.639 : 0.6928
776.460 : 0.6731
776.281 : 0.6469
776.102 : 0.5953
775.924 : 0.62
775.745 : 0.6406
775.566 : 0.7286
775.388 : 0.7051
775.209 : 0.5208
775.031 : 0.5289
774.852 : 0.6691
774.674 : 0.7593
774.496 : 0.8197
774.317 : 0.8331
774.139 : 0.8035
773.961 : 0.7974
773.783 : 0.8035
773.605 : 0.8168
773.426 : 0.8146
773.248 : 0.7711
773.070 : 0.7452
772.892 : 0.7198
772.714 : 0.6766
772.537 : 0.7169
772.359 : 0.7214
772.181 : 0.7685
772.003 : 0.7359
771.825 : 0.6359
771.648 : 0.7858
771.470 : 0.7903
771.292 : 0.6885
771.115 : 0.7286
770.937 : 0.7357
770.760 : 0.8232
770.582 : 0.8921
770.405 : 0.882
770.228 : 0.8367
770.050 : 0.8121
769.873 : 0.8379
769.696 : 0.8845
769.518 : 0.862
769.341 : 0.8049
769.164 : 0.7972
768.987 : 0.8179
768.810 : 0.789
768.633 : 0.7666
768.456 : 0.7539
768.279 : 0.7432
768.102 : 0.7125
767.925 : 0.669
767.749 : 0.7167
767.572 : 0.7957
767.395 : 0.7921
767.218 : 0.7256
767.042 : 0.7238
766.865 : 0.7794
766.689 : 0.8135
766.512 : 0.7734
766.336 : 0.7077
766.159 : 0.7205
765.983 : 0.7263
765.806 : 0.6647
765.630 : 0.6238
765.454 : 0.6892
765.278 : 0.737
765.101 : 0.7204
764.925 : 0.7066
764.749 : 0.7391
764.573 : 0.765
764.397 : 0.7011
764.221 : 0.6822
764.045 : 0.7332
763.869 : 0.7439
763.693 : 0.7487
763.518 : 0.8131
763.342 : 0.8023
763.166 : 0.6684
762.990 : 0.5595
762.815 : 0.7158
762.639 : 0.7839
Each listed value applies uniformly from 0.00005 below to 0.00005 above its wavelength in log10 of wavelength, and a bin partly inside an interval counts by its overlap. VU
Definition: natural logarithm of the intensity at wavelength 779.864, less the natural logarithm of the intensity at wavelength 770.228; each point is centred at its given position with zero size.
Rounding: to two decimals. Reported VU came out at -0.10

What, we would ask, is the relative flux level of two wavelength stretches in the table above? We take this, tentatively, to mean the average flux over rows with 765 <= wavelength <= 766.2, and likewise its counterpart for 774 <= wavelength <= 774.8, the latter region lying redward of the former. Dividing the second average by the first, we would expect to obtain 1.15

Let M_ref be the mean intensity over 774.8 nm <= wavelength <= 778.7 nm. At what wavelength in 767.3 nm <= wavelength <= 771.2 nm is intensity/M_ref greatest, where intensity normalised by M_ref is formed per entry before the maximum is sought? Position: 770.582 nm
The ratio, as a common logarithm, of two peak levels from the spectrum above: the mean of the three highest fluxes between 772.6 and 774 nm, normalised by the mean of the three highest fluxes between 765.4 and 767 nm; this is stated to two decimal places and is 0.01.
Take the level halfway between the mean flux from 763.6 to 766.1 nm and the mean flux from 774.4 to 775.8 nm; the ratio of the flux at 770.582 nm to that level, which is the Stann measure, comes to 1.29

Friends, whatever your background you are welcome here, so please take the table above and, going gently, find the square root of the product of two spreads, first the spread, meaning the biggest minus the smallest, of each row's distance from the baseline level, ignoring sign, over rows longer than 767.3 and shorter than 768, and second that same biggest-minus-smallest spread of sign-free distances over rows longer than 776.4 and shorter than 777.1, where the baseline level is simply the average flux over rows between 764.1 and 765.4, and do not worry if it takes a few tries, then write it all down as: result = 0.046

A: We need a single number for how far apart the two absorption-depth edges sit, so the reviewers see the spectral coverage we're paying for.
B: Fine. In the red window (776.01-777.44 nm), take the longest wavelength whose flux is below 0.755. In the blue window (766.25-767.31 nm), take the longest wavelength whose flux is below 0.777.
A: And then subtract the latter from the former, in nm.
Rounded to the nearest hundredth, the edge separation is 10.14 nm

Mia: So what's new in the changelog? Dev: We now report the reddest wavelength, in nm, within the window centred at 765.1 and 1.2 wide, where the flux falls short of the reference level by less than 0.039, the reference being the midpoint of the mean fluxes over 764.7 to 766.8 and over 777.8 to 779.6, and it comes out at 765.278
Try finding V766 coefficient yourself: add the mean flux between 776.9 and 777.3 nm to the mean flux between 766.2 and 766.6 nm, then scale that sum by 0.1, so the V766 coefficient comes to 0.145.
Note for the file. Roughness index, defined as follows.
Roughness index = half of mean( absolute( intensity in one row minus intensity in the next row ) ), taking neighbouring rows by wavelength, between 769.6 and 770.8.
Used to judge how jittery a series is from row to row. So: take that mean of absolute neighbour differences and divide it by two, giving 0.018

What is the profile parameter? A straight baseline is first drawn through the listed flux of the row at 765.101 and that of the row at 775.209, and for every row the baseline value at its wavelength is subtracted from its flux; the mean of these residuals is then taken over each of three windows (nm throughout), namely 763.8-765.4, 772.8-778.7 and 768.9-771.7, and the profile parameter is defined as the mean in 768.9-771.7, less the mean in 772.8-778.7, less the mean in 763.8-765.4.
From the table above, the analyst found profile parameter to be -0.03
